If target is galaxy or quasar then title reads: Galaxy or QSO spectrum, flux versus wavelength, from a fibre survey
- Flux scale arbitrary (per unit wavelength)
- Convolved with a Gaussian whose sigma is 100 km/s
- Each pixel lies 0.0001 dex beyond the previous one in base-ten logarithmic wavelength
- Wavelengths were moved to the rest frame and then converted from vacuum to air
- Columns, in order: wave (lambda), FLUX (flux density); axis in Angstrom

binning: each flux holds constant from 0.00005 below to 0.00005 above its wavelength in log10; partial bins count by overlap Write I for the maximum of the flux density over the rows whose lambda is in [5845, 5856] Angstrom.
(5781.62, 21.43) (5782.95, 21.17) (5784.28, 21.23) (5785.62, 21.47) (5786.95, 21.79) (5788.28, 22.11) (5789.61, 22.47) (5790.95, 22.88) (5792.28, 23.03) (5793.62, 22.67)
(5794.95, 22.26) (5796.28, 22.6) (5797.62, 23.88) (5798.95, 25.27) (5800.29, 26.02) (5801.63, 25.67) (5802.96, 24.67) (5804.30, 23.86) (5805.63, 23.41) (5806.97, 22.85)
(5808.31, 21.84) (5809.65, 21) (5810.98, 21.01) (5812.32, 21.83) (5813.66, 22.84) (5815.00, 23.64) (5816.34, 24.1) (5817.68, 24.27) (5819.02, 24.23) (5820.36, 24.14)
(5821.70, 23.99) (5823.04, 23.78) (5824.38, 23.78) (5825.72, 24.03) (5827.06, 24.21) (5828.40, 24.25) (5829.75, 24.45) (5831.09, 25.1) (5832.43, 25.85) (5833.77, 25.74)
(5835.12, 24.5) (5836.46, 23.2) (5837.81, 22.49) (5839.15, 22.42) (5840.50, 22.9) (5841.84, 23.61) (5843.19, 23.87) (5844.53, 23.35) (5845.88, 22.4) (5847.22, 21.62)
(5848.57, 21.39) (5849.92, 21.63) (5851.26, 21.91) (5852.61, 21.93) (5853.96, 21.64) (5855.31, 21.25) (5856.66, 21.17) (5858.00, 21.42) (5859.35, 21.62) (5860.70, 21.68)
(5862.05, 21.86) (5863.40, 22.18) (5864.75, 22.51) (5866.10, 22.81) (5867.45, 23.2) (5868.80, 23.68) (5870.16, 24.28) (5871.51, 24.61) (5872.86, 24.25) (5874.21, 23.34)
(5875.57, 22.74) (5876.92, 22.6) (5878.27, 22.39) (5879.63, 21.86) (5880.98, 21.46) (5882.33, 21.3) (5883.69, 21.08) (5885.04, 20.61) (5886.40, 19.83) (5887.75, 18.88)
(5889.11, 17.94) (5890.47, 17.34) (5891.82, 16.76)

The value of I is 22.4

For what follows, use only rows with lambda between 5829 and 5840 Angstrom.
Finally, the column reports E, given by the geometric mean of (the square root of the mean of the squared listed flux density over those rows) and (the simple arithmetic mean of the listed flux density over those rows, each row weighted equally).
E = 24.2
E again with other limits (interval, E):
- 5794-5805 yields 24.3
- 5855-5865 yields 21.7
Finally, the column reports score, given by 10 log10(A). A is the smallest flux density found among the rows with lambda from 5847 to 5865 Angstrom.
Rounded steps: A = 21.17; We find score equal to 13.3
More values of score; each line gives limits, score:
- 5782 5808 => 13.3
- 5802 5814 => 13.2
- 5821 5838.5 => 13.5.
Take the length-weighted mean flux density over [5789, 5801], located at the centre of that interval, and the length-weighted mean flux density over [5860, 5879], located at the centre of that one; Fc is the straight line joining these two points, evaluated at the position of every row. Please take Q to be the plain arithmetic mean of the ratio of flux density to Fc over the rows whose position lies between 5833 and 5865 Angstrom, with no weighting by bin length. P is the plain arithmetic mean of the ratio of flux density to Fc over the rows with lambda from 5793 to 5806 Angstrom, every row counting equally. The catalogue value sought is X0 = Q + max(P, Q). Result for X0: 2.00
